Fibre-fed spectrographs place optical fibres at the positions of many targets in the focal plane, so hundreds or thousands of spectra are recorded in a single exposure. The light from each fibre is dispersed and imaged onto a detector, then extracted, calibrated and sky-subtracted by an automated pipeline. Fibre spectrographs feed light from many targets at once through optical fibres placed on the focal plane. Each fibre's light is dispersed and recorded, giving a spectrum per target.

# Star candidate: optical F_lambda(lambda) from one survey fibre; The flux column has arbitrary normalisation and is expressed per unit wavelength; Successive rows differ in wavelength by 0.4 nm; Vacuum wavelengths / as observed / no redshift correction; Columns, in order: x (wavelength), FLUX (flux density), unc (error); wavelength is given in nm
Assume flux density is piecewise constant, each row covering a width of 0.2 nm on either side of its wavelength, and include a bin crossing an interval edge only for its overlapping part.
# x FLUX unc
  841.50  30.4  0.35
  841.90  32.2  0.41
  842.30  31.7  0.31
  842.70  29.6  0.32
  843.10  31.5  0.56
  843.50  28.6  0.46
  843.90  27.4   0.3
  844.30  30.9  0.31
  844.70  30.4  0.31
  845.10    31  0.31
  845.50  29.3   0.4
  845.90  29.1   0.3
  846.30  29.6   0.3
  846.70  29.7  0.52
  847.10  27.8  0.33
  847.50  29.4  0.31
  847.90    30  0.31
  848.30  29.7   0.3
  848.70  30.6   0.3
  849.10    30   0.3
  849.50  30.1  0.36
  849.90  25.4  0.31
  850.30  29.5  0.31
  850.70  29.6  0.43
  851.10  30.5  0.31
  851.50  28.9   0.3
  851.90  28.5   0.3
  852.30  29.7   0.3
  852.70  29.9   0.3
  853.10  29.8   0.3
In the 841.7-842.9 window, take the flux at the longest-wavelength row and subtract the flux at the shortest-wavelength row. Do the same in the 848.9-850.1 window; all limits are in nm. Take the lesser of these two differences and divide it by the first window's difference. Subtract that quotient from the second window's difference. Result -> -6.4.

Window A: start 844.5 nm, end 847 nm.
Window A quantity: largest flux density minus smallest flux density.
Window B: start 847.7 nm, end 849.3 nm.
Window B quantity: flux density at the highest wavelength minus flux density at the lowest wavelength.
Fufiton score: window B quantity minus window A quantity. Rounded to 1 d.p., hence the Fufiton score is -1.9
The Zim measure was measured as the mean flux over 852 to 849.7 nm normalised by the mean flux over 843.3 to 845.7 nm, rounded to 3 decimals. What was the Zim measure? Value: 0.971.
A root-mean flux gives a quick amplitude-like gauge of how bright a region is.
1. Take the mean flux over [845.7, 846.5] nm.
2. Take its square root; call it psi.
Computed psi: 5.42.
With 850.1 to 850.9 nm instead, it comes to 5.44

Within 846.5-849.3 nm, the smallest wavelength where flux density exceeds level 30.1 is 848.70 nm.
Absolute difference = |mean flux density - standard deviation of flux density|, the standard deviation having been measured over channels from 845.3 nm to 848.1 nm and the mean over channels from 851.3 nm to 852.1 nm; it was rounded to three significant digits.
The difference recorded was 28.0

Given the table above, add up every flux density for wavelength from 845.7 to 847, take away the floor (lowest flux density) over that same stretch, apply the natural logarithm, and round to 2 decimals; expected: 4.08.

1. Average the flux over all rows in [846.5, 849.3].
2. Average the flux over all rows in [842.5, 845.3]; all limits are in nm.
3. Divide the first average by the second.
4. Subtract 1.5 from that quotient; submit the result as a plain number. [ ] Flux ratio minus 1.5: -0.511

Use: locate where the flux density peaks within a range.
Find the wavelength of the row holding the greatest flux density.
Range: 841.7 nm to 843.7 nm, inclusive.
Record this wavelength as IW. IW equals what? 841.90 nm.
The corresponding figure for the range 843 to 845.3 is 843.10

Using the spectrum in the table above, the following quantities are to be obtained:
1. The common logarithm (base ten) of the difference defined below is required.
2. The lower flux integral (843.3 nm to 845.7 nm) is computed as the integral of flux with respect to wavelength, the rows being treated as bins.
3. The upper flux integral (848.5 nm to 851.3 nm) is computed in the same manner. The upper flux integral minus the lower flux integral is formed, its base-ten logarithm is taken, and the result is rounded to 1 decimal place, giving 1.1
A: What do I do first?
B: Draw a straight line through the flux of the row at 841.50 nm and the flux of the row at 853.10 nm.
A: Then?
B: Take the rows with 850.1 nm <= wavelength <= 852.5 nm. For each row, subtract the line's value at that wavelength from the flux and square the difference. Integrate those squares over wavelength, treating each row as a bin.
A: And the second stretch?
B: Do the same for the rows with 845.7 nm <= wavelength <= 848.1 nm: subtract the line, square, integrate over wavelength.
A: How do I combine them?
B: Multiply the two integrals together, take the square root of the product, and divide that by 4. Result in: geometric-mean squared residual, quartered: 0.5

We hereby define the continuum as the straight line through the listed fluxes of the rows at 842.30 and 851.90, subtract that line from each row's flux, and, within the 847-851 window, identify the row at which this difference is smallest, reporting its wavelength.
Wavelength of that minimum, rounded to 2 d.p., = 849.90 nm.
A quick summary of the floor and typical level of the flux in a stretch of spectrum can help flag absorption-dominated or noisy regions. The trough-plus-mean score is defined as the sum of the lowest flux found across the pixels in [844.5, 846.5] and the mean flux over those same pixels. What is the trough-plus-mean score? 59.0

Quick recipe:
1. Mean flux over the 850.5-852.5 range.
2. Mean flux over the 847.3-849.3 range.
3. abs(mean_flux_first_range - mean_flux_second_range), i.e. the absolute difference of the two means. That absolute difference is 0.50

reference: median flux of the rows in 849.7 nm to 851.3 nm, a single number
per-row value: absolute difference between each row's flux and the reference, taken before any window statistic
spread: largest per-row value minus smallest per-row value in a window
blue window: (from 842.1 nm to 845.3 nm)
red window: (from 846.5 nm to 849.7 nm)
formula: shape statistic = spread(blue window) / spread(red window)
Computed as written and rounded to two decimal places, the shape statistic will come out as 1.31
